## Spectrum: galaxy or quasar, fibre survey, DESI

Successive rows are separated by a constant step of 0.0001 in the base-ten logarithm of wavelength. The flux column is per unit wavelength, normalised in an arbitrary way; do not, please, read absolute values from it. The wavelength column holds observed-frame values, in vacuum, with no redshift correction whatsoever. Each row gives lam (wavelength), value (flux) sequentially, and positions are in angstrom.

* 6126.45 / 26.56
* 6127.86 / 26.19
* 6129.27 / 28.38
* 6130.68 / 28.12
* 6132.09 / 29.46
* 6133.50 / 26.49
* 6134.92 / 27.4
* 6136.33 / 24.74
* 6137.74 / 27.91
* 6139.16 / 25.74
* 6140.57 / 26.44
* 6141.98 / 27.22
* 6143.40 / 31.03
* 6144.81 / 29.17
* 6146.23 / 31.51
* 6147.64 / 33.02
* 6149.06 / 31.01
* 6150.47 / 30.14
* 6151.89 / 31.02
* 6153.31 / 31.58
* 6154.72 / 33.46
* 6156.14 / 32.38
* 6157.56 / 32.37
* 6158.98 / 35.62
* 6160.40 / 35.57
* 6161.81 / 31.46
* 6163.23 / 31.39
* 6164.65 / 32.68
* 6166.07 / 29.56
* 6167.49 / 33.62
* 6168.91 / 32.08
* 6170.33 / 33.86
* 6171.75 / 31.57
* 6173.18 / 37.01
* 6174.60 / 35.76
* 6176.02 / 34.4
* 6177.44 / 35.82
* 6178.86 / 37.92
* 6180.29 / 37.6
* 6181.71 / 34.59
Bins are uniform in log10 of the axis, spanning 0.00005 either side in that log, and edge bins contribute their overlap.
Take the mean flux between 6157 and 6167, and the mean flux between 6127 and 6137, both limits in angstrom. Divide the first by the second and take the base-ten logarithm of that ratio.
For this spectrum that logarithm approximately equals 0.08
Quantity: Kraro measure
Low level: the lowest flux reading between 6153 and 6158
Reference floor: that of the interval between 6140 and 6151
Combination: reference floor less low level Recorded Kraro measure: -5.1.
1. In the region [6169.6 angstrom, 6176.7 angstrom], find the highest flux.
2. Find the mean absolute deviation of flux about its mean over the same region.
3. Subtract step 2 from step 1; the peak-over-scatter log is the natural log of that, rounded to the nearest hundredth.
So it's 3.57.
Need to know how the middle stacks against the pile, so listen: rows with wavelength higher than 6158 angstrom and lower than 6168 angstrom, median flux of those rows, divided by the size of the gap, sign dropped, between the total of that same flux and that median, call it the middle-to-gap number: 0.166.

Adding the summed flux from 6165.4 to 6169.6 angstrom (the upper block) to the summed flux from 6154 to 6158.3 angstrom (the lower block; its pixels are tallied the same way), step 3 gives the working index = 193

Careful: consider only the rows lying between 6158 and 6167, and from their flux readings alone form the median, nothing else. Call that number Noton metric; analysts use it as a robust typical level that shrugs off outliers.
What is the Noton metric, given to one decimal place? 32.1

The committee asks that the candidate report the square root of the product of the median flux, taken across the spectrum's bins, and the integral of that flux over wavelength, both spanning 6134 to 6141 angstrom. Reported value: 70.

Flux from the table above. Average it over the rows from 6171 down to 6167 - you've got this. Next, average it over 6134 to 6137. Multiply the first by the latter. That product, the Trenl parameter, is 865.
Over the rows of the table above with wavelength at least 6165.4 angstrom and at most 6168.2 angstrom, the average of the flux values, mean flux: 31.6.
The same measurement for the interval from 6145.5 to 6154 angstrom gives 31.4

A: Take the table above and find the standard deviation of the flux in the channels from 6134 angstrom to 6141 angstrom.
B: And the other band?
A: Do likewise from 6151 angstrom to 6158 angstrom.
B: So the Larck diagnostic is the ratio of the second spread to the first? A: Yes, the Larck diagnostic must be 0.7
